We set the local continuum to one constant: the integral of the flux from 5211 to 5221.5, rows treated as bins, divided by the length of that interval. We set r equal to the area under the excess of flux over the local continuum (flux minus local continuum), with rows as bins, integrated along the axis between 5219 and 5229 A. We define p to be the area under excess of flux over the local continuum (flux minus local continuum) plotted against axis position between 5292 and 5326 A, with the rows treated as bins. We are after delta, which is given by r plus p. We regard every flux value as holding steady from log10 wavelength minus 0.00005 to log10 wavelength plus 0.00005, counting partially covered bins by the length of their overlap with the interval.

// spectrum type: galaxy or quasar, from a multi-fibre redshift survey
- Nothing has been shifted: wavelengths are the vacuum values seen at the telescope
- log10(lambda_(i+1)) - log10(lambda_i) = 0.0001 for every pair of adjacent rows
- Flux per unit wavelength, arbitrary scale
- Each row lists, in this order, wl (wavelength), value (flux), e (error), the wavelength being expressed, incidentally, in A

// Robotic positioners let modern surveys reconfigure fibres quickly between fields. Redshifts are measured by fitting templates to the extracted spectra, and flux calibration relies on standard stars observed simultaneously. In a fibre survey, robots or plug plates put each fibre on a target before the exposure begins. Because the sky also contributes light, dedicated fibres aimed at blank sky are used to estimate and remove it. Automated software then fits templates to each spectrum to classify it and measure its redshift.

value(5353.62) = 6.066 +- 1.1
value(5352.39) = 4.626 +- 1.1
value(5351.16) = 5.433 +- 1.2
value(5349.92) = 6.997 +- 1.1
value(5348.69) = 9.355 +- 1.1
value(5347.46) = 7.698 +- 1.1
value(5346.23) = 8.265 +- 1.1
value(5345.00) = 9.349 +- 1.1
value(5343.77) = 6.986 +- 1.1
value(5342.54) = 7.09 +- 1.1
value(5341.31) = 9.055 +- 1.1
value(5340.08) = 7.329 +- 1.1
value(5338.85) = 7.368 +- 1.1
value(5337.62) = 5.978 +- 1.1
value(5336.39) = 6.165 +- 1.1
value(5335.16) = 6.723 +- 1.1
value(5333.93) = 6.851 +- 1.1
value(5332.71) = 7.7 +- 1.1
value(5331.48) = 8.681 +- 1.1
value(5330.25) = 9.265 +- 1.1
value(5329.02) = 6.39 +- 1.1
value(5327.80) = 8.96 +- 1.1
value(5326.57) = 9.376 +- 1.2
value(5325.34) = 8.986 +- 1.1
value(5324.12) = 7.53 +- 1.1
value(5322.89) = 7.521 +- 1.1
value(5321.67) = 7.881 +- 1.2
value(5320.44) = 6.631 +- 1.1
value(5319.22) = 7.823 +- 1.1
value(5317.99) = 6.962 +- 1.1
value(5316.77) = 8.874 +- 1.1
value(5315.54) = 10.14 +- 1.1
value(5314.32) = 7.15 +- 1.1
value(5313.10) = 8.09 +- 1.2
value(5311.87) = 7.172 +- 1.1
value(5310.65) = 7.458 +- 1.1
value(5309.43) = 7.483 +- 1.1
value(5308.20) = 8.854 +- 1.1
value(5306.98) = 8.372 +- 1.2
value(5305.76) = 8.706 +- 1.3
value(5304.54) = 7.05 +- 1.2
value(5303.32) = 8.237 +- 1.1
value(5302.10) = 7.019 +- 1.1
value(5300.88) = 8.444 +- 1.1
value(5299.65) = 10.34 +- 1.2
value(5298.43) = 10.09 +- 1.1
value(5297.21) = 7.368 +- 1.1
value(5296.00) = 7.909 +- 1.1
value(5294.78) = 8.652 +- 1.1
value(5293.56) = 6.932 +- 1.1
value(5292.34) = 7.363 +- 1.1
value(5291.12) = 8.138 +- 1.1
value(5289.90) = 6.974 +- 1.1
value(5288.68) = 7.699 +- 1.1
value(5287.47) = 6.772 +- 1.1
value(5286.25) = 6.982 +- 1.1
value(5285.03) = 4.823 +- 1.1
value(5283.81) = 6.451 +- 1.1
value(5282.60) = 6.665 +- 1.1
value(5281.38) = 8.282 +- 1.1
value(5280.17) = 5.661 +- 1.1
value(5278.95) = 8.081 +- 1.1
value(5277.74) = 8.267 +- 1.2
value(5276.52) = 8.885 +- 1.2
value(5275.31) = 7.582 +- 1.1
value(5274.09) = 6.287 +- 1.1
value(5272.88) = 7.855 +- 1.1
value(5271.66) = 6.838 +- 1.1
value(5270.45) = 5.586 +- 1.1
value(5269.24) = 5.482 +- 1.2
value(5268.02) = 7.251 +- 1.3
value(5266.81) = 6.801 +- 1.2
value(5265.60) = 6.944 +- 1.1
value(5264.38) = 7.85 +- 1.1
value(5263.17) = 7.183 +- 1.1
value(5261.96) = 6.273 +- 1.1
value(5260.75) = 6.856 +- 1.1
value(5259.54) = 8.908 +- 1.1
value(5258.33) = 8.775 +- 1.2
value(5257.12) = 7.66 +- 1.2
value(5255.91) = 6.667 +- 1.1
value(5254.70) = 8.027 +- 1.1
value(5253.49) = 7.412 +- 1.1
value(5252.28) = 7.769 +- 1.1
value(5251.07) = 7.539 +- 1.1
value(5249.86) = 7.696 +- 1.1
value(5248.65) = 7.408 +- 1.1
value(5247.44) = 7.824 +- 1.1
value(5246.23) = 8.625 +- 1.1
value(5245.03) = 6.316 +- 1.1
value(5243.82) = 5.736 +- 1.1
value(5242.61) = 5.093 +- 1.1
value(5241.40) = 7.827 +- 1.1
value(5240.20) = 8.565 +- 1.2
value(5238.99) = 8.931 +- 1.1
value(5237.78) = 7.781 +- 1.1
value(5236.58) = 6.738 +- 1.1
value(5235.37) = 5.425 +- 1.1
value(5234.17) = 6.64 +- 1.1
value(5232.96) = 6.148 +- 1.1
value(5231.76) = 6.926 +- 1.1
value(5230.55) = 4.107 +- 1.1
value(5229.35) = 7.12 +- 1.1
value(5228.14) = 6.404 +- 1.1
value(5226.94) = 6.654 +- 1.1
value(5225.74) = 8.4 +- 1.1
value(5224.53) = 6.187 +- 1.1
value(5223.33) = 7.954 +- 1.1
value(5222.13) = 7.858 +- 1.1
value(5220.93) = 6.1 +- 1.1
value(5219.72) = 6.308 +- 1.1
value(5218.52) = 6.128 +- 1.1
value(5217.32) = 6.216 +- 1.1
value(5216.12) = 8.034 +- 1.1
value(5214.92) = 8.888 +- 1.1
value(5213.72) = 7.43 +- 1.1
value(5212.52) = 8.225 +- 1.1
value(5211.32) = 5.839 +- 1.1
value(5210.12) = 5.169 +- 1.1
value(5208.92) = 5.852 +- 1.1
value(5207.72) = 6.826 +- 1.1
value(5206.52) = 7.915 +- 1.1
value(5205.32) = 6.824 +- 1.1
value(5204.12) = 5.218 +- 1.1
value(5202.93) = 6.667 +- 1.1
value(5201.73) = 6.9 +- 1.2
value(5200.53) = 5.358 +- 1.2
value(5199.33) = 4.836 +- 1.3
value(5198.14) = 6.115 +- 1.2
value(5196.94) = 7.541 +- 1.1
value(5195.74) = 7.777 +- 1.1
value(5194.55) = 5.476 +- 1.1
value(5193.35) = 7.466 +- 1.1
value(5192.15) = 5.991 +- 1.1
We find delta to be 33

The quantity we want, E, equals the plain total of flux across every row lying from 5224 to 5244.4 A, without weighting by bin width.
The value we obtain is 115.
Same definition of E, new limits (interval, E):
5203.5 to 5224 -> 117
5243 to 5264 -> 127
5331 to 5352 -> 127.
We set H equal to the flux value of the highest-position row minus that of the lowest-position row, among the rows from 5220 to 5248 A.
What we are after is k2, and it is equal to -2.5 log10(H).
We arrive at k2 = -0.6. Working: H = 1.72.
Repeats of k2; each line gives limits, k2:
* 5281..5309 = 0.6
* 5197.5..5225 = 2.9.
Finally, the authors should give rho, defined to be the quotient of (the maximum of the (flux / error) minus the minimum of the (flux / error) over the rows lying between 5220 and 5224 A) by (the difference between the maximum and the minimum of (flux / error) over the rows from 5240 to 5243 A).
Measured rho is 0.7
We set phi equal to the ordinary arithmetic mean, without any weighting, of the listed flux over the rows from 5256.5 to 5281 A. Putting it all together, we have 7.25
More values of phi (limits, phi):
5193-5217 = 6.72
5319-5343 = 7.67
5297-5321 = 8.11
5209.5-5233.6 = 6.80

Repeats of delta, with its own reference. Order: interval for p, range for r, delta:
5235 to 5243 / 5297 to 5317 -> 27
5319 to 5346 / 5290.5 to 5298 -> 23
